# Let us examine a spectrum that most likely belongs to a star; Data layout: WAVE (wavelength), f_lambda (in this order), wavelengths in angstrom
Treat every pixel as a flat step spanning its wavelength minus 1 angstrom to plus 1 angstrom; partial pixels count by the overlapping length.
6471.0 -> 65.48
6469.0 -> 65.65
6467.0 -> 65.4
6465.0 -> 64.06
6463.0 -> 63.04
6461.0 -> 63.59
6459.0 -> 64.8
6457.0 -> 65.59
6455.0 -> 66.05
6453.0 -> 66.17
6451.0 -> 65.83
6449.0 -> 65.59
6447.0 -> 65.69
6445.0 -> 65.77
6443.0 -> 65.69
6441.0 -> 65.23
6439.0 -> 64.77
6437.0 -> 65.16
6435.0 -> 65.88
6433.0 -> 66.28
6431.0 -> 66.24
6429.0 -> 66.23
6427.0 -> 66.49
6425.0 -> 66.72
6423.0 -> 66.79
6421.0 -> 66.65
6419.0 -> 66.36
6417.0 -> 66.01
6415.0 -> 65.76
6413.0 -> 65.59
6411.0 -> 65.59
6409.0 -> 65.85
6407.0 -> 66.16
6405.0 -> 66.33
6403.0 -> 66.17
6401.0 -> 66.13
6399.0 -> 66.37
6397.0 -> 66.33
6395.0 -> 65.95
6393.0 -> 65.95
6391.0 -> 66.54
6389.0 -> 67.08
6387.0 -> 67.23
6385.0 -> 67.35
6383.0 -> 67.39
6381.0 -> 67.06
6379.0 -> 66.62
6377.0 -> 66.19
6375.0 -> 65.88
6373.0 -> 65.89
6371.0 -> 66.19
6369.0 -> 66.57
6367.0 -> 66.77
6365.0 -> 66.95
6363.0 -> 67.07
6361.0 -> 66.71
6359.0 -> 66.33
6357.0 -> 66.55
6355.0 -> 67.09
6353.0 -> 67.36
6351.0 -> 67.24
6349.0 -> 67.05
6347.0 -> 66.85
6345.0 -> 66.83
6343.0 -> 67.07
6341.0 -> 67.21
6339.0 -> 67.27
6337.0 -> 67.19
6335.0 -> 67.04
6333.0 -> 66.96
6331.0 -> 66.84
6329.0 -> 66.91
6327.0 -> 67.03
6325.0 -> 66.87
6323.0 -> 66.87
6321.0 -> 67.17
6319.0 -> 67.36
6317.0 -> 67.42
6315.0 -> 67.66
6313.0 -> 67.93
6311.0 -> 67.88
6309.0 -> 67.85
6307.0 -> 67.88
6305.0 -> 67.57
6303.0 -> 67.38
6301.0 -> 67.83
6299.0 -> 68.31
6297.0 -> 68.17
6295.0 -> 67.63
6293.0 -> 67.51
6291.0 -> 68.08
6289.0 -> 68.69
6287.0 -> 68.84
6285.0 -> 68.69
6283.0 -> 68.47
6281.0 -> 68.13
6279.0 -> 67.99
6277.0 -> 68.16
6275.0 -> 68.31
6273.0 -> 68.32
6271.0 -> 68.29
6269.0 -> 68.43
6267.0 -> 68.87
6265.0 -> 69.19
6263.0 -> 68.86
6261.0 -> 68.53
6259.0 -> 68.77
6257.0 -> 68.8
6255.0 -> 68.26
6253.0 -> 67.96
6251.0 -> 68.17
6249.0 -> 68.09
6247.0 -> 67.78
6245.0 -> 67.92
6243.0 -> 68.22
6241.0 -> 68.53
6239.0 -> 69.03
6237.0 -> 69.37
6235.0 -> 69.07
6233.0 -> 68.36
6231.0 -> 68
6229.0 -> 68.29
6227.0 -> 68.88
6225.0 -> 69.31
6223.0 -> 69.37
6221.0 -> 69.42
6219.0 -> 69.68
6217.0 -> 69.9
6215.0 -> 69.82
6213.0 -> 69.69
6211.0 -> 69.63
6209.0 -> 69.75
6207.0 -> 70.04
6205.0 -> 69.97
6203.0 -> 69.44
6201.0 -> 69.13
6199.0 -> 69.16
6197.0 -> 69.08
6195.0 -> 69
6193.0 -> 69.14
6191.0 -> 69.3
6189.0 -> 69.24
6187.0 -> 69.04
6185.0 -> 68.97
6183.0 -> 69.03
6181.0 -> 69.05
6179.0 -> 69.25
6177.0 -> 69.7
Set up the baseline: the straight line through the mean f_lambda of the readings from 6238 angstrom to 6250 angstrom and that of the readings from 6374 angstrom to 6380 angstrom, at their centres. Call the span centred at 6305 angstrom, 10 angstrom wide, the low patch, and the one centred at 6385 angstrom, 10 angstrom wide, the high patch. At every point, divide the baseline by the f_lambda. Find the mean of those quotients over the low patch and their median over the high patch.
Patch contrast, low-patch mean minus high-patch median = 0.012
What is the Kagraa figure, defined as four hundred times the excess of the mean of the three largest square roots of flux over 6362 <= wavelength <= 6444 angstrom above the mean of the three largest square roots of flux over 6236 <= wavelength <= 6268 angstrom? -45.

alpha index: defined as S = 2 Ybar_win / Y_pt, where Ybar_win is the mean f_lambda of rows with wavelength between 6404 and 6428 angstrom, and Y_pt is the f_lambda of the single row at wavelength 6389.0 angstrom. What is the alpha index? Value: 1.974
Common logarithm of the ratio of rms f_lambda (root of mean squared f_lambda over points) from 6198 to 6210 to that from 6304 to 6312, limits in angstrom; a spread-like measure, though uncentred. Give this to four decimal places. 0.0113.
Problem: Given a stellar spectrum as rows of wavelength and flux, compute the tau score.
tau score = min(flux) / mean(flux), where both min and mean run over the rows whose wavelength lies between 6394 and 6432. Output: 0.991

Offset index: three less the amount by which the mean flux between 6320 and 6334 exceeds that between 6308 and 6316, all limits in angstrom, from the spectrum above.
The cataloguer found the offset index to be 3.88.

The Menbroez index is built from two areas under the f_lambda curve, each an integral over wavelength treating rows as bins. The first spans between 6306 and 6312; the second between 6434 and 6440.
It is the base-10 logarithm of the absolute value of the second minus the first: 1.2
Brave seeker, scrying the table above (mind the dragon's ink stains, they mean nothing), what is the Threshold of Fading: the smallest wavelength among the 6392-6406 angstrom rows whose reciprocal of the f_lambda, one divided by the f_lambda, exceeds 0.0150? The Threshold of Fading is 6393.0 angstrom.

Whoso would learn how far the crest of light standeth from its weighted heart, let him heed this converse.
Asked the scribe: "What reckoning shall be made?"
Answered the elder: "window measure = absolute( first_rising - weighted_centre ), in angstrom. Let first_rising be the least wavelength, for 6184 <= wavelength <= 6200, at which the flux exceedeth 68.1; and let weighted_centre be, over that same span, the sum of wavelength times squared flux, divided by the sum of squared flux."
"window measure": 7.0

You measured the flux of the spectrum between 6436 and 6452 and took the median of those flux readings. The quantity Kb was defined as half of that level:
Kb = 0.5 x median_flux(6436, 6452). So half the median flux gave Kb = 32.82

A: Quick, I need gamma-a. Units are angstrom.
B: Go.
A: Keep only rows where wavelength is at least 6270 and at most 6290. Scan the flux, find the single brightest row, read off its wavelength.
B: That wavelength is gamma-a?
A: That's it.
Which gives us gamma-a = 6287.0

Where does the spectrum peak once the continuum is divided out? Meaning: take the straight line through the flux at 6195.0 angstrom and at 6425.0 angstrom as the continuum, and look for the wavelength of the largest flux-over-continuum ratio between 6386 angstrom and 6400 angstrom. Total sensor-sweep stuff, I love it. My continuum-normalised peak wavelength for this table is 6387.0 angstrom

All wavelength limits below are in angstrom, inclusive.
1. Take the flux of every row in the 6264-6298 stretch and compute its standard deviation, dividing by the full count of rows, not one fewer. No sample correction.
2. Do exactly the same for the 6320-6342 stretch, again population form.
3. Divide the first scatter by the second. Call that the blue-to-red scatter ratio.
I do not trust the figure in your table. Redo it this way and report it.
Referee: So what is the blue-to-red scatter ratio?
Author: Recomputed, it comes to 2.84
